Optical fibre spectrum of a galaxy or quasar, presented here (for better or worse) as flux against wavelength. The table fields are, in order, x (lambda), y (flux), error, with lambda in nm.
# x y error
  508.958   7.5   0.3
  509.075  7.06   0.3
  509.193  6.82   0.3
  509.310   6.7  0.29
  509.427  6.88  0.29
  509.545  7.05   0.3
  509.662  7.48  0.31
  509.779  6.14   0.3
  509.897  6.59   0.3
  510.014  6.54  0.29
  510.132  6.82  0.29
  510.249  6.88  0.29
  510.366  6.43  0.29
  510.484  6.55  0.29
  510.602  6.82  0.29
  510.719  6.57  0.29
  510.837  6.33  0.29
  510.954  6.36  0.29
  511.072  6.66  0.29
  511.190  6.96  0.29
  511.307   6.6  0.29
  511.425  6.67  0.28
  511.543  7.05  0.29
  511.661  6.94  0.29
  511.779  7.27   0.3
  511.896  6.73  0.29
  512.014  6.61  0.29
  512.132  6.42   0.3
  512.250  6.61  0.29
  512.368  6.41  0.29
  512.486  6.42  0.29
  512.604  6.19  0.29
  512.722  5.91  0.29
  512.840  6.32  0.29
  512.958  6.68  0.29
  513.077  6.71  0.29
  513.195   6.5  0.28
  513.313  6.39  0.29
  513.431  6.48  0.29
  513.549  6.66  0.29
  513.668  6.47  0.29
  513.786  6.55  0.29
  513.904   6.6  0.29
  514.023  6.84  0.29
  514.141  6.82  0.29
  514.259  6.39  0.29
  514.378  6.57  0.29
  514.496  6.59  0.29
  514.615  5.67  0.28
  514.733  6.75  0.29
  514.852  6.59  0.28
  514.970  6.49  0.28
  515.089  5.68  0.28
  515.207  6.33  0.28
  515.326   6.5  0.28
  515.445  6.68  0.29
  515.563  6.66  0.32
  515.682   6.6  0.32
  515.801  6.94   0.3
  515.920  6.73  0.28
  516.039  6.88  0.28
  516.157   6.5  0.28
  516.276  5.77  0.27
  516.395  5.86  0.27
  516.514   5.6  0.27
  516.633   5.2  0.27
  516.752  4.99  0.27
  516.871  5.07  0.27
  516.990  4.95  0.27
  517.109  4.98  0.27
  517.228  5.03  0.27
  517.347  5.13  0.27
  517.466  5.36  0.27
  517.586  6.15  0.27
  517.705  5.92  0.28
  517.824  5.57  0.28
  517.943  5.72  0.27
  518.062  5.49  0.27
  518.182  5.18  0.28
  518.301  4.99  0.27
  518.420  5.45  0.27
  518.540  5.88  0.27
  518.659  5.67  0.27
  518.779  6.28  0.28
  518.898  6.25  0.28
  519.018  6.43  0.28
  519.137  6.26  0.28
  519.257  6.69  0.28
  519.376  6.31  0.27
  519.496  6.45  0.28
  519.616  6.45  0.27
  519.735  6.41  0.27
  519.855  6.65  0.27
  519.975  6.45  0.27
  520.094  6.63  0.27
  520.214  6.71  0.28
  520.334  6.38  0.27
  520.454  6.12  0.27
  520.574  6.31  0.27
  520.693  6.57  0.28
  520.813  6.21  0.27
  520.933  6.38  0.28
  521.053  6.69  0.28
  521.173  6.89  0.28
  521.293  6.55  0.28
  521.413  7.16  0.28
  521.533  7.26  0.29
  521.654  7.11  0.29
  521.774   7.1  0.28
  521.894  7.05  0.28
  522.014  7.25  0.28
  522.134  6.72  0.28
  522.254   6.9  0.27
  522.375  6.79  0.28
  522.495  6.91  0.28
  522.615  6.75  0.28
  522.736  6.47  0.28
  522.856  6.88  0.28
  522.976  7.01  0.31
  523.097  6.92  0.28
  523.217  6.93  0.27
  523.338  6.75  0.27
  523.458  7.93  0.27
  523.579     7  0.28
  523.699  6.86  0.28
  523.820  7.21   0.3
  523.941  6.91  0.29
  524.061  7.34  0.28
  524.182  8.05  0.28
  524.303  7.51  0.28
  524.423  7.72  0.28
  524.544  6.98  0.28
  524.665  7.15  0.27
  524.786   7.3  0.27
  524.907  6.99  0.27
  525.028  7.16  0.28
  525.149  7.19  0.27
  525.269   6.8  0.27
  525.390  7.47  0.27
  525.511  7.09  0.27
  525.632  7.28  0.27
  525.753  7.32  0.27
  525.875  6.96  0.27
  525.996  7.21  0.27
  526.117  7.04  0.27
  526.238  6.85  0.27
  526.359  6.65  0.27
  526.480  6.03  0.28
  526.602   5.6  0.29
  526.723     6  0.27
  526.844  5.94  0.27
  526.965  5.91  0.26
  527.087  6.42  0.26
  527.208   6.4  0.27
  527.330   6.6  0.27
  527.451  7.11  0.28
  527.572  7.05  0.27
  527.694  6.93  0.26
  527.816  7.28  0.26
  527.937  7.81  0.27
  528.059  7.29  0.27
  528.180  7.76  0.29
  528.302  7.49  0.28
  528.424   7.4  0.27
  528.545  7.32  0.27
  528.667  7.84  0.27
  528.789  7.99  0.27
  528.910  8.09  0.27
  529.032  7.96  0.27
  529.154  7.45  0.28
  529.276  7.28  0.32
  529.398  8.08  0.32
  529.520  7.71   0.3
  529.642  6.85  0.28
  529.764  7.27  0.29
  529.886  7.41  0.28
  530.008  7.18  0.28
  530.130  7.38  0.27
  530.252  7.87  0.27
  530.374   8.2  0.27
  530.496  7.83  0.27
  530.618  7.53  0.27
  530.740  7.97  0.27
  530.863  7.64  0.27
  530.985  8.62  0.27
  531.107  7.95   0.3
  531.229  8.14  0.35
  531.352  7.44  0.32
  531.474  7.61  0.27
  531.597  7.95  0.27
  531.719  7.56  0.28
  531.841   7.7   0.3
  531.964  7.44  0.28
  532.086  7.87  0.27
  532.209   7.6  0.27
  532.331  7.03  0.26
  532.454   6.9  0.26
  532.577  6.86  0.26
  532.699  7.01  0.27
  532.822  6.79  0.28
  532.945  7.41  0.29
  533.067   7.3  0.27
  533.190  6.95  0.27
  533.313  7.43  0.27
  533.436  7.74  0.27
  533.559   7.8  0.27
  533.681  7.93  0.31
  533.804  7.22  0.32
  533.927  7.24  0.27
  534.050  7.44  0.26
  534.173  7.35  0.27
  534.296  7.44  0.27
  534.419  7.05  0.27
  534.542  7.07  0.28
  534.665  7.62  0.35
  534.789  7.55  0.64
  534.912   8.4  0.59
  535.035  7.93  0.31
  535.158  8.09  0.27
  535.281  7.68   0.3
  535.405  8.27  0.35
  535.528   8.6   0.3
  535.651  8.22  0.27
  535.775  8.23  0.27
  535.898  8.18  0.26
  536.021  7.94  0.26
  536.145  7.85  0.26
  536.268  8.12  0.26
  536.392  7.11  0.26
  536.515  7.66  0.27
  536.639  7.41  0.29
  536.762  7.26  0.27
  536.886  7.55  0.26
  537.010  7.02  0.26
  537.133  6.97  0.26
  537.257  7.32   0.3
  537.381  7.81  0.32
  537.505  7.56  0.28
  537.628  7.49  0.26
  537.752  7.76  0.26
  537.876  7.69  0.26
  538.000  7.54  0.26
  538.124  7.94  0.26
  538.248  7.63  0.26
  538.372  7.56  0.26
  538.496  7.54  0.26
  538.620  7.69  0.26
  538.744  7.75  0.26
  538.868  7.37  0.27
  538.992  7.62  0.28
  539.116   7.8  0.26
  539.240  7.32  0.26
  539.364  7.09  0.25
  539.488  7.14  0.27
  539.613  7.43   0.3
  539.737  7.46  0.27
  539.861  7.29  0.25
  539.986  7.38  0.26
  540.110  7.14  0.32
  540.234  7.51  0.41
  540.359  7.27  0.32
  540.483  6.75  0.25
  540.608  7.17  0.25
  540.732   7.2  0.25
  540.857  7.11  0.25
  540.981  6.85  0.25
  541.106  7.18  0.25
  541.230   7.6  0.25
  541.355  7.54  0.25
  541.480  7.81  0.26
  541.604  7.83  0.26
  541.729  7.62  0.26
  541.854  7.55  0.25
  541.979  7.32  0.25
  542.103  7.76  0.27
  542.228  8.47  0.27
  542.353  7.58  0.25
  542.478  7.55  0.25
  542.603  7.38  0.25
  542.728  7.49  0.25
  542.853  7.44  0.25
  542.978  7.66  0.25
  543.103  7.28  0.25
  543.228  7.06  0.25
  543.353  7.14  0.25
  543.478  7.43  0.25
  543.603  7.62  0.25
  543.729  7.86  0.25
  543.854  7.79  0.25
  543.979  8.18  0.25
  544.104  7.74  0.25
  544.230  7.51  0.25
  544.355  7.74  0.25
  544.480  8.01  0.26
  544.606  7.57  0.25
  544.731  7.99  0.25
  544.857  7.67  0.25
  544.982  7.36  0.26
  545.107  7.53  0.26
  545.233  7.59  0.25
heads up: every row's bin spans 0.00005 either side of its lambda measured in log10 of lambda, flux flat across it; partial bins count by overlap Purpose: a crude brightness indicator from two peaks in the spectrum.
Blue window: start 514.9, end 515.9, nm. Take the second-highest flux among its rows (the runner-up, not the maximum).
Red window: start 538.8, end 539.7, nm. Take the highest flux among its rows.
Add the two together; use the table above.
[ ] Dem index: 14.5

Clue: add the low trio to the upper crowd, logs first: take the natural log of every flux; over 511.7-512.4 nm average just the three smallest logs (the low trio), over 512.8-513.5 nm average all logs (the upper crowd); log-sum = 3.74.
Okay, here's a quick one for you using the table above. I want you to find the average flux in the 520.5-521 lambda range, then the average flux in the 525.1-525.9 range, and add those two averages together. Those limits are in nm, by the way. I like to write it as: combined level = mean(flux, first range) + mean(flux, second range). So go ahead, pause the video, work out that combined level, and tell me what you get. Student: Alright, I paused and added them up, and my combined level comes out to 13.5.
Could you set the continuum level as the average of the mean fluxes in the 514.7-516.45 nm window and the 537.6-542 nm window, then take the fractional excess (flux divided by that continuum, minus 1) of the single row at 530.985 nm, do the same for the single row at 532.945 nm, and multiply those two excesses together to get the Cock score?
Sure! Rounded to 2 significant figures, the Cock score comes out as 0.016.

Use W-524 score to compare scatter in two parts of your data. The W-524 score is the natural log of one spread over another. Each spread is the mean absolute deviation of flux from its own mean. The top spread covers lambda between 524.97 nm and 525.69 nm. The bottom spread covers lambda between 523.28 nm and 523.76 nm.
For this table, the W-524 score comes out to -1.0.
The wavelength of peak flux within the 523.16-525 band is 524.182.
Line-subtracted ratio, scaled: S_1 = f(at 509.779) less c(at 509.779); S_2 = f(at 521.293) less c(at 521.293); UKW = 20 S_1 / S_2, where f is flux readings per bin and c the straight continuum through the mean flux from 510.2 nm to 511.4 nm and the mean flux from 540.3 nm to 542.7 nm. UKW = 26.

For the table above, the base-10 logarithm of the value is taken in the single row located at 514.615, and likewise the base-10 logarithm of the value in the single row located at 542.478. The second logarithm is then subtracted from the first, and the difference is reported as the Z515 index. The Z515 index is -0.12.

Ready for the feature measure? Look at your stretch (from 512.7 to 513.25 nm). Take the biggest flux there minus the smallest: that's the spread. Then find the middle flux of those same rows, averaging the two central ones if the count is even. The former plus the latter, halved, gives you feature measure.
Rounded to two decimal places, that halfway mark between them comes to 3.65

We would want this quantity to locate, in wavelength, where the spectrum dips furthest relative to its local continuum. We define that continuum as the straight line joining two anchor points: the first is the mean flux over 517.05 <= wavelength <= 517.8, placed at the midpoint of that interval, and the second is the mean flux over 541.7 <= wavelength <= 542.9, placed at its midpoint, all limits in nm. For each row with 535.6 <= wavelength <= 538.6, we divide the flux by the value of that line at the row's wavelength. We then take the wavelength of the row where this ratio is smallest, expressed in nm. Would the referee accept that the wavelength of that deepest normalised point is 537.133 nm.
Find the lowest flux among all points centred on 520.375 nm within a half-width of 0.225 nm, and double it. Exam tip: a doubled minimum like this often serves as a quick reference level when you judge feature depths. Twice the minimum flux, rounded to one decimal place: 12.2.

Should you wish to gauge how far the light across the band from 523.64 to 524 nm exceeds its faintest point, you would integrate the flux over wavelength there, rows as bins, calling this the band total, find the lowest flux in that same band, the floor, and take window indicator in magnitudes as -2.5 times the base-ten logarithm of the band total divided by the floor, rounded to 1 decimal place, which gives 1.1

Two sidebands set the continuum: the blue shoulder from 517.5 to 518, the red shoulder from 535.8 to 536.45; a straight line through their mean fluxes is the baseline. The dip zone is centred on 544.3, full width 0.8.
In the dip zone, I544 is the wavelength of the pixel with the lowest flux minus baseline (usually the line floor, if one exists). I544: 544.230 nm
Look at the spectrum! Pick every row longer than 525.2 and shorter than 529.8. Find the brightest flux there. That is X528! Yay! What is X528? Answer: 8.09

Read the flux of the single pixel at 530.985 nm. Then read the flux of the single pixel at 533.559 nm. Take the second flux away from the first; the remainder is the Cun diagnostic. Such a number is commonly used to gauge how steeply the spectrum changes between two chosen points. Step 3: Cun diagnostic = 0.8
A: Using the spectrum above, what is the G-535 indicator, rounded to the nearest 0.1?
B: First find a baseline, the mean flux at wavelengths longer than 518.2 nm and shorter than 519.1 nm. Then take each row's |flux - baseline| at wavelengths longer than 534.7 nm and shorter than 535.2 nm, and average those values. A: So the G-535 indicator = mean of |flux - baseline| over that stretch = 2.1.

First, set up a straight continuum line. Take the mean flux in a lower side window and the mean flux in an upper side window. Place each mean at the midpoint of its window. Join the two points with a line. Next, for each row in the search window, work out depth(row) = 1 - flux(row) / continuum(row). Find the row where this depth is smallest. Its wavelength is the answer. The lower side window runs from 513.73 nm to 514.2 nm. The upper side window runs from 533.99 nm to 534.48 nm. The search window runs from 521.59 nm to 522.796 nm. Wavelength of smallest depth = 522.014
